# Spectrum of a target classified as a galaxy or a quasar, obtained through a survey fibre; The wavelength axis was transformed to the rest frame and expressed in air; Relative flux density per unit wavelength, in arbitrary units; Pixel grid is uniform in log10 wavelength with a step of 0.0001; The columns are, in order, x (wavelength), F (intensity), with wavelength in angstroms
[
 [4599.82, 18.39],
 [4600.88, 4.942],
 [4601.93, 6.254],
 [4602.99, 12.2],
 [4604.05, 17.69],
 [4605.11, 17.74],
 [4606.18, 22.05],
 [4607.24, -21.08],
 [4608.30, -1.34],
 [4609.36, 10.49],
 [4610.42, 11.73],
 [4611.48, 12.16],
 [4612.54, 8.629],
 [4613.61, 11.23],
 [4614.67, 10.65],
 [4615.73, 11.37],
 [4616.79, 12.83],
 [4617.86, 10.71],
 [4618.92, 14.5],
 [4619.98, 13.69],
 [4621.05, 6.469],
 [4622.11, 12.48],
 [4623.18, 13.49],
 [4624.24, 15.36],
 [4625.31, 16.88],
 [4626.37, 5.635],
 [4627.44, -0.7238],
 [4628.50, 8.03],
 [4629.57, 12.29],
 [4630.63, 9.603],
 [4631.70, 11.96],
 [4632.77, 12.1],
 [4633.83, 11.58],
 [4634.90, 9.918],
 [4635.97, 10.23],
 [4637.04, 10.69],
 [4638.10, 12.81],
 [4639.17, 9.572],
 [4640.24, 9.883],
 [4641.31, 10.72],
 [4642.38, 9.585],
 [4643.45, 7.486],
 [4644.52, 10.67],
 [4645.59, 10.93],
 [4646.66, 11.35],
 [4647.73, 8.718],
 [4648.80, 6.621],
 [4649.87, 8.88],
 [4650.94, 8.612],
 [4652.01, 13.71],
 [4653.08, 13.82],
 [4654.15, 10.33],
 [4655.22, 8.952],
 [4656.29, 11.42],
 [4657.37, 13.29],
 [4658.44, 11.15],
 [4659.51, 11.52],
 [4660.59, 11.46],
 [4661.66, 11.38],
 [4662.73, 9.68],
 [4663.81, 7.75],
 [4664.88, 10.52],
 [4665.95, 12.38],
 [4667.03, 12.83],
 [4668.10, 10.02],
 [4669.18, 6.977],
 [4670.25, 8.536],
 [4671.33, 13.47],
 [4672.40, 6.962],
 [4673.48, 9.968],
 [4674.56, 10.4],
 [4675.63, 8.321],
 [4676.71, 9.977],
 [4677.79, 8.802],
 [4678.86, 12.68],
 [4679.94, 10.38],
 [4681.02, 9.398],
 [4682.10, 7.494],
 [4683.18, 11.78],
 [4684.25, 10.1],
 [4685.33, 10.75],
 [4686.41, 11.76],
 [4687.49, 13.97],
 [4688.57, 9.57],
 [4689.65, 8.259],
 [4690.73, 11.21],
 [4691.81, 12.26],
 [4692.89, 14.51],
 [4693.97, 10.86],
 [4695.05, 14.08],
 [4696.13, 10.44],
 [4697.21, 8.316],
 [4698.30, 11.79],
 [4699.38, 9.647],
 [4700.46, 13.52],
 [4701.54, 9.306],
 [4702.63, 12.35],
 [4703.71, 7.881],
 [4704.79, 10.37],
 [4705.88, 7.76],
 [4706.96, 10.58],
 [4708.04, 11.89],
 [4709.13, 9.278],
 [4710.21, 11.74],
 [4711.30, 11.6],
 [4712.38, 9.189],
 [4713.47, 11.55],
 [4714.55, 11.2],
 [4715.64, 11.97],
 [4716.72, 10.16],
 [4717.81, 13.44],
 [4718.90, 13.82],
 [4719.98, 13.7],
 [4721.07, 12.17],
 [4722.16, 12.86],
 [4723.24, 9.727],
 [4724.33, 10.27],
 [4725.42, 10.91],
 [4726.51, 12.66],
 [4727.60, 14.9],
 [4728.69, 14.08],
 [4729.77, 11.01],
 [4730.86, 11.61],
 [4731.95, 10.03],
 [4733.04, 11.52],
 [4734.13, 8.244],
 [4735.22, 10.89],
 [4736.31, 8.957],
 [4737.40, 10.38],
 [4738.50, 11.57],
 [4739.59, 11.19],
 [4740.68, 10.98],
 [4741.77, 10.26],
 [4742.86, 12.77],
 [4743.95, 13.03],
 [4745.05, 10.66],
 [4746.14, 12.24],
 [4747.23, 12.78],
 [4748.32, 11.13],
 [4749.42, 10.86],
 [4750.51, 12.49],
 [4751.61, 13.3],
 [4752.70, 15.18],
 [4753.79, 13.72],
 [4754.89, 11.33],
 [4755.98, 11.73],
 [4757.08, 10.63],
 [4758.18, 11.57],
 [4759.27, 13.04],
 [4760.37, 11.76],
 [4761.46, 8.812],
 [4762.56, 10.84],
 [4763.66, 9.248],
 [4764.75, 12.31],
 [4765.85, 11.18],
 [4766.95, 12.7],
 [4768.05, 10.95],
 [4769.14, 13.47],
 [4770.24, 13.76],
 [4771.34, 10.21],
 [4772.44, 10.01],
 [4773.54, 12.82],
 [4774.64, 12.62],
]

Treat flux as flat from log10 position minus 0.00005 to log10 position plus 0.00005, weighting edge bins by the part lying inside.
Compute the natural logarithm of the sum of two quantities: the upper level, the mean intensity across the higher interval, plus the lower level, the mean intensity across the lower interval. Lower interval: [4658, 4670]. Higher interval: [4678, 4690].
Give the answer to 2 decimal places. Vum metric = 3.05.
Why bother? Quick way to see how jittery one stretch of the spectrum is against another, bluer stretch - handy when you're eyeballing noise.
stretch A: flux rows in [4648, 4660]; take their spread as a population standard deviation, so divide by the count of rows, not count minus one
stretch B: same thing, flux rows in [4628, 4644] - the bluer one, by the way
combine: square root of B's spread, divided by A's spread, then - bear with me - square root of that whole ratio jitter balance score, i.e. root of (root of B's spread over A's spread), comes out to 0.74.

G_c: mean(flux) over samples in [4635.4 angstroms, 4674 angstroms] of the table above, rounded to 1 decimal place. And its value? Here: 10.4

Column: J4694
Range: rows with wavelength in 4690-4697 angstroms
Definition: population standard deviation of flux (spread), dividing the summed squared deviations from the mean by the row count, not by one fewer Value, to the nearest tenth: 1.6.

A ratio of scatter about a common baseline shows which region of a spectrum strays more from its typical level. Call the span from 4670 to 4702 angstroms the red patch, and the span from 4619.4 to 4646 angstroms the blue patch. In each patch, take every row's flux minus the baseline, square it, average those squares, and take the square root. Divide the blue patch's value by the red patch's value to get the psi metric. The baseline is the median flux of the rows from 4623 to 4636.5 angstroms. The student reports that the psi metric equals 1.61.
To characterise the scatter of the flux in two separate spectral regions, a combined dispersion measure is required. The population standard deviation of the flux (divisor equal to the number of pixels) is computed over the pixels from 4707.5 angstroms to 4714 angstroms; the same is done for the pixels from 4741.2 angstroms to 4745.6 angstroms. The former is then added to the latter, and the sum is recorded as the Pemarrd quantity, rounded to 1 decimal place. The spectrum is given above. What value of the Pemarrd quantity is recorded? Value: 2.4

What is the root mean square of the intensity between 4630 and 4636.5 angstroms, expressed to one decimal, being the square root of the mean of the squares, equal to 10.9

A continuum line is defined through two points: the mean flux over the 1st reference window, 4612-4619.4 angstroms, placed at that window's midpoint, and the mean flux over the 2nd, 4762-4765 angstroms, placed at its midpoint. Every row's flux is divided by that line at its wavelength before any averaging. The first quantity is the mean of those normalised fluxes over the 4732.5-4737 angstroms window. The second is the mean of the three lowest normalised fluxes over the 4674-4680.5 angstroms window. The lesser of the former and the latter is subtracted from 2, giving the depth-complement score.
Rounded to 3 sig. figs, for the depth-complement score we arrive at 1.19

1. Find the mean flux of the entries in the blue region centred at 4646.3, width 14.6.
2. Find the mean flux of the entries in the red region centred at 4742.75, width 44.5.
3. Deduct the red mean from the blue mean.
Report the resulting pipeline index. -1.5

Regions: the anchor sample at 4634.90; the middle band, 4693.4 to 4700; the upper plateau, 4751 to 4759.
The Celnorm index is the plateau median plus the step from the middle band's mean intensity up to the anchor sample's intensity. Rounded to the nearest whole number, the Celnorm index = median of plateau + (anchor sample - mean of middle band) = 11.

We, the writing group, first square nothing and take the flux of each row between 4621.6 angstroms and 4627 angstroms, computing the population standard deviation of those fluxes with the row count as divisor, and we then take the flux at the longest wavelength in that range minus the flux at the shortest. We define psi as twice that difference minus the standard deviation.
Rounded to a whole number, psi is -18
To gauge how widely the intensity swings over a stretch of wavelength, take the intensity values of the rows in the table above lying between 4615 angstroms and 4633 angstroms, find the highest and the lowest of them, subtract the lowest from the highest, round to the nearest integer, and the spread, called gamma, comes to 18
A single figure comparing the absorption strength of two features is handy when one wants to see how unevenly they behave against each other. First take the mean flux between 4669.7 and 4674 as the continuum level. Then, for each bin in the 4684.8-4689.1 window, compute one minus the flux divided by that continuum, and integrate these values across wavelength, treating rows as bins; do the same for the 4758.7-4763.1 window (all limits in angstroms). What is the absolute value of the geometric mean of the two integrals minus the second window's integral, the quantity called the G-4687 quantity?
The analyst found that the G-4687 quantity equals 1.3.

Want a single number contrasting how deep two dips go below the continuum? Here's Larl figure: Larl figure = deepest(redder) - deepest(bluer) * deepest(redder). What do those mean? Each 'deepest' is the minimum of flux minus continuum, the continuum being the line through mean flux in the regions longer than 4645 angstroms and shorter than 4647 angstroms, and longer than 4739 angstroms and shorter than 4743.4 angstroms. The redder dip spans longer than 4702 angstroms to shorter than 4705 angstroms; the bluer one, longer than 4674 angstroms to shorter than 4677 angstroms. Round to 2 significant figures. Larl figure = -13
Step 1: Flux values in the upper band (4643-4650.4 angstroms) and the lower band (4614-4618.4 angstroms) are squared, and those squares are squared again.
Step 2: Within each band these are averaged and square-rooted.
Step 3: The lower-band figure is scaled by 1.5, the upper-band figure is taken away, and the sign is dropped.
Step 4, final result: 105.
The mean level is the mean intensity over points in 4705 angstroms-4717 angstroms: 10.6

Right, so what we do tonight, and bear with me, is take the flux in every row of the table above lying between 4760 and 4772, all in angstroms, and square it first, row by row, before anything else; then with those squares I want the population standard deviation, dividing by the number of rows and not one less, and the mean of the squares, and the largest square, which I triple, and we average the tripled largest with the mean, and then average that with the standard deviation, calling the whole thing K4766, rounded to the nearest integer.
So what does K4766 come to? 192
